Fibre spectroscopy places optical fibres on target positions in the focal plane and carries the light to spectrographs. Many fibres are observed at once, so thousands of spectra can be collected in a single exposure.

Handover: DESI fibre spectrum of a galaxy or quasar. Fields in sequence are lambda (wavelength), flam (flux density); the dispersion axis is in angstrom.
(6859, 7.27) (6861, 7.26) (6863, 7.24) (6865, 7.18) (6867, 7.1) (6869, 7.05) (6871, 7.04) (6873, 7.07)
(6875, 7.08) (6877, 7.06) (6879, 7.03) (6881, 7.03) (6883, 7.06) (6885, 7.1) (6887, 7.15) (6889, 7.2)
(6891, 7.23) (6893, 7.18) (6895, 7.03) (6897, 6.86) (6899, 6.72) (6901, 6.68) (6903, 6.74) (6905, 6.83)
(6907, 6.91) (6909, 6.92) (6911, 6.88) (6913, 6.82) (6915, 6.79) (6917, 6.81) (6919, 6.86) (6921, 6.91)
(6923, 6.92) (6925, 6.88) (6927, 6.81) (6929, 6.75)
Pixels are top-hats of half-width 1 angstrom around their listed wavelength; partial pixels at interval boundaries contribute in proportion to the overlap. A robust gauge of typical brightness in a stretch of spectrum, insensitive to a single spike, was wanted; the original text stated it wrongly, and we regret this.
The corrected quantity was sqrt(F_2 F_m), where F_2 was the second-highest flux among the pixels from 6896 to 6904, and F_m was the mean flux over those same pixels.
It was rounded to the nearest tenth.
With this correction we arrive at 6.7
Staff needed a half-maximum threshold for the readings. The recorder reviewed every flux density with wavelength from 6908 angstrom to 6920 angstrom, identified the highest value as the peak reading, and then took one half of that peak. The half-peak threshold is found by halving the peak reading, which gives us 3.46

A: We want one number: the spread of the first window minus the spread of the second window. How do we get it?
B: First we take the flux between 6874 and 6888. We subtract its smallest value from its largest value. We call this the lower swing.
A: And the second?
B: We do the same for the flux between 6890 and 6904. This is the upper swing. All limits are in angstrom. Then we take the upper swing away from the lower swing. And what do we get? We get -0.4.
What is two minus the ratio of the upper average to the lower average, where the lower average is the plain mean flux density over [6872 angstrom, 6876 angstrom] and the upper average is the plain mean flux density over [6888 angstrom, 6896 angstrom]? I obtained 0.99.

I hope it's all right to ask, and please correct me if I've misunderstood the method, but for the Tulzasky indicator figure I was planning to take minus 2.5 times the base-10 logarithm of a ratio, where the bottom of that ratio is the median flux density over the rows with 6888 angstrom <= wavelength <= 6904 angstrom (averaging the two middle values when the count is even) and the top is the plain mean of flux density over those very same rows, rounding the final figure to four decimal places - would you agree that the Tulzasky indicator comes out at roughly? -0.0016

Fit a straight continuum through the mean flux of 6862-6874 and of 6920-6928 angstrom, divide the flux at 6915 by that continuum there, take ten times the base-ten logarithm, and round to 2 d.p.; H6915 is -0.08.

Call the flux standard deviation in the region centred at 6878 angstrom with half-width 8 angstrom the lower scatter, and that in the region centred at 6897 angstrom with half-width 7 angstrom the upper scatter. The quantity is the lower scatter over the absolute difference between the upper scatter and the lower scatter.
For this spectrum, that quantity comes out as 0.1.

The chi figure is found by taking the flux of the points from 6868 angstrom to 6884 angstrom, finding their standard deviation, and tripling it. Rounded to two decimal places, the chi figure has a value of 0.05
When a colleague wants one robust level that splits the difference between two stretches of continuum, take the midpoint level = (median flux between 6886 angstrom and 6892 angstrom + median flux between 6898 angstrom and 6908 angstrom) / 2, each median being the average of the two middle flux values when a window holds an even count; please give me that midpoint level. 6.97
